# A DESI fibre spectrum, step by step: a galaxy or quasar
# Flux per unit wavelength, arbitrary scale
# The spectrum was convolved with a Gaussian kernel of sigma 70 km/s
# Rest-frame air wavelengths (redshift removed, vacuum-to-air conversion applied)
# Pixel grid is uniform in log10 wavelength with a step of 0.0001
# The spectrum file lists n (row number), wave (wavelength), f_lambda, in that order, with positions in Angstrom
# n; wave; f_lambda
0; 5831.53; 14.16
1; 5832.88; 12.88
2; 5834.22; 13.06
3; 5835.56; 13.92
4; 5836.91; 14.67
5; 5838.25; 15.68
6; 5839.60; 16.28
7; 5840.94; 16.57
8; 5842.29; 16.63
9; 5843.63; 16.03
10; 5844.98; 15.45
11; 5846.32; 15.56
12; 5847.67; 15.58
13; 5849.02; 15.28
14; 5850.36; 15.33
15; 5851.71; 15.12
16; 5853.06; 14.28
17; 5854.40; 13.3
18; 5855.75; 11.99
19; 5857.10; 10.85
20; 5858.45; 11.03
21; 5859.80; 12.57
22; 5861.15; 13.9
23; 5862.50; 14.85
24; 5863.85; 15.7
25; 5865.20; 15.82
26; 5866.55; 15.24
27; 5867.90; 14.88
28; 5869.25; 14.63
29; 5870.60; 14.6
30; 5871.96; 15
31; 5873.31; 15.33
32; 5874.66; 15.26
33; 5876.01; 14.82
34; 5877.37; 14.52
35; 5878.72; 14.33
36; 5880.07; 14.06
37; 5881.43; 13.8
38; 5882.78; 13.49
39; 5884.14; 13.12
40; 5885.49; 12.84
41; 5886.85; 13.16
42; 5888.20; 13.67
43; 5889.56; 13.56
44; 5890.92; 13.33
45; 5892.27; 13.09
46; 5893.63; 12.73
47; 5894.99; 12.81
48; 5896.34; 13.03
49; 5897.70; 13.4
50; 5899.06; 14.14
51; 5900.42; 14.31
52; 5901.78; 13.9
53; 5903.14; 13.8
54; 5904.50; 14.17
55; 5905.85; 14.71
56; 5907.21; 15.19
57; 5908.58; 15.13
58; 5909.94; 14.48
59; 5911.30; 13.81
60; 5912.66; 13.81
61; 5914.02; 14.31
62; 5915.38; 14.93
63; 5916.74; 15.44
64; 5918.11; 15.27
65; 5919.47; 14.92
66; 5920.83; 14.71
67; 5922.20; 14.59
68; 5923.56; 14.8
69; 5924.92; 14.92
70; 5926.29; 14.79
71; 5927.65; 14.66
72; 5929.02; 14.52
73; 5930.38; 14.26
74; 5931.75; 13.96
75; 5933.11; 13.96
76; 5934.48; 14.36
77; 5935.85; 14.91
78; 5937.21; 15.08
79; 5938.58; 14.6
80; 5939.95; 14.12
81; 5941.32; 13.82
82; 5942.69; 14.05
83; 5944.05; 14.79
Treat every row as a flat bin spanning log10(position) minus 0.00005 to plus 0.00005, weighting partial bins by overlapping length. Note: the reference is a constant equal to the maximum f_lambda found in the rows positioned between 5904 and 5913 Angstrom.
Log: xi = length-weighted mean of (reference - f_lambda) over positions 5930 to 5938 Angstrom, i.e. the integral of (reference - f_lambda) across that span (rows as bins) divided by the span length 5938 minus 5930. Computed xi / 0.8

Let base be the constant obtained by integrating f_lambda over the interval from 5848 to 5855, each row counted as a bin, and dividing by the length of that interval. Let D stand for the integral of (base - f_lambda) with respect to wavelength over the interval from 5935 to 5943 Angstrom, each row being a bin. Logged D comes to 2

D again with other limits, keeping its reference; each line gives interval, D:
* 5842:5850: -8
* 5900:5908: 3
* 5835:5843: -7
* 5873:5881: 1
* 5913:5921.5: -1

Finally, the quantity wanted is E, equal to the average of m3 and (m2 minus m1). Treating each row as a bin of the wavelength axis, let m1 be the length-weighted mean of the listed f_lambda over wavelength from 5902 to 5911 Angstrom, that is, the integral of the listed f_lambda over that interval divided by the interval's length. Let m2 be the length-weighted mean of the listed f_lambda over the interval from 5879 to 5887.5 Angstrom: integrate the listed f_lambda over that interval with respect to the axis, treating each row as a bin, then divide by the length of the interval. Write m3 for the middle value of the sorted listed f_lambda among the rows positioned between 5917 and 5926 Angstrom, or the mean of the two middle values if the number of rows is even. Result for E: 6.9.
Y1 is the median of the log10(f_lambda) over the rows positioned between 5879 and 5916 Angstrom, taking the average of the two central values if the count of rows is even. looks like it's 1.140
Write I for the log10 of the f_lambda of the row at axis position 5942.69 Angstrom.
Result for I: 1.15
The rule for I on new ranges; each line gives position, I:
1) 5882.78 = 1.13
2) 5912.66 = 1.14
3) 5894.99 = 1.11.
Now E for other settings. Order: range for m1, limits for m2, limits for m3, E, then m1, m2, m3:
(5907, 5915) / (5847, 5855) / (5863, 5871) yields 7.7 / 14.4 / 14.8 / 15.1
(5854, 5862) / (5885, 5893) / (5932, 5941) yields 7.7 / 12.3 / 13.3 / 14.5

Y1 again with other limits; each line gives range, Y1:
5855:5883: 1.164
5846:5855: 1.184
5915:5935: 1.168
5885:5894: 1.119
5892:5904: 1.127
